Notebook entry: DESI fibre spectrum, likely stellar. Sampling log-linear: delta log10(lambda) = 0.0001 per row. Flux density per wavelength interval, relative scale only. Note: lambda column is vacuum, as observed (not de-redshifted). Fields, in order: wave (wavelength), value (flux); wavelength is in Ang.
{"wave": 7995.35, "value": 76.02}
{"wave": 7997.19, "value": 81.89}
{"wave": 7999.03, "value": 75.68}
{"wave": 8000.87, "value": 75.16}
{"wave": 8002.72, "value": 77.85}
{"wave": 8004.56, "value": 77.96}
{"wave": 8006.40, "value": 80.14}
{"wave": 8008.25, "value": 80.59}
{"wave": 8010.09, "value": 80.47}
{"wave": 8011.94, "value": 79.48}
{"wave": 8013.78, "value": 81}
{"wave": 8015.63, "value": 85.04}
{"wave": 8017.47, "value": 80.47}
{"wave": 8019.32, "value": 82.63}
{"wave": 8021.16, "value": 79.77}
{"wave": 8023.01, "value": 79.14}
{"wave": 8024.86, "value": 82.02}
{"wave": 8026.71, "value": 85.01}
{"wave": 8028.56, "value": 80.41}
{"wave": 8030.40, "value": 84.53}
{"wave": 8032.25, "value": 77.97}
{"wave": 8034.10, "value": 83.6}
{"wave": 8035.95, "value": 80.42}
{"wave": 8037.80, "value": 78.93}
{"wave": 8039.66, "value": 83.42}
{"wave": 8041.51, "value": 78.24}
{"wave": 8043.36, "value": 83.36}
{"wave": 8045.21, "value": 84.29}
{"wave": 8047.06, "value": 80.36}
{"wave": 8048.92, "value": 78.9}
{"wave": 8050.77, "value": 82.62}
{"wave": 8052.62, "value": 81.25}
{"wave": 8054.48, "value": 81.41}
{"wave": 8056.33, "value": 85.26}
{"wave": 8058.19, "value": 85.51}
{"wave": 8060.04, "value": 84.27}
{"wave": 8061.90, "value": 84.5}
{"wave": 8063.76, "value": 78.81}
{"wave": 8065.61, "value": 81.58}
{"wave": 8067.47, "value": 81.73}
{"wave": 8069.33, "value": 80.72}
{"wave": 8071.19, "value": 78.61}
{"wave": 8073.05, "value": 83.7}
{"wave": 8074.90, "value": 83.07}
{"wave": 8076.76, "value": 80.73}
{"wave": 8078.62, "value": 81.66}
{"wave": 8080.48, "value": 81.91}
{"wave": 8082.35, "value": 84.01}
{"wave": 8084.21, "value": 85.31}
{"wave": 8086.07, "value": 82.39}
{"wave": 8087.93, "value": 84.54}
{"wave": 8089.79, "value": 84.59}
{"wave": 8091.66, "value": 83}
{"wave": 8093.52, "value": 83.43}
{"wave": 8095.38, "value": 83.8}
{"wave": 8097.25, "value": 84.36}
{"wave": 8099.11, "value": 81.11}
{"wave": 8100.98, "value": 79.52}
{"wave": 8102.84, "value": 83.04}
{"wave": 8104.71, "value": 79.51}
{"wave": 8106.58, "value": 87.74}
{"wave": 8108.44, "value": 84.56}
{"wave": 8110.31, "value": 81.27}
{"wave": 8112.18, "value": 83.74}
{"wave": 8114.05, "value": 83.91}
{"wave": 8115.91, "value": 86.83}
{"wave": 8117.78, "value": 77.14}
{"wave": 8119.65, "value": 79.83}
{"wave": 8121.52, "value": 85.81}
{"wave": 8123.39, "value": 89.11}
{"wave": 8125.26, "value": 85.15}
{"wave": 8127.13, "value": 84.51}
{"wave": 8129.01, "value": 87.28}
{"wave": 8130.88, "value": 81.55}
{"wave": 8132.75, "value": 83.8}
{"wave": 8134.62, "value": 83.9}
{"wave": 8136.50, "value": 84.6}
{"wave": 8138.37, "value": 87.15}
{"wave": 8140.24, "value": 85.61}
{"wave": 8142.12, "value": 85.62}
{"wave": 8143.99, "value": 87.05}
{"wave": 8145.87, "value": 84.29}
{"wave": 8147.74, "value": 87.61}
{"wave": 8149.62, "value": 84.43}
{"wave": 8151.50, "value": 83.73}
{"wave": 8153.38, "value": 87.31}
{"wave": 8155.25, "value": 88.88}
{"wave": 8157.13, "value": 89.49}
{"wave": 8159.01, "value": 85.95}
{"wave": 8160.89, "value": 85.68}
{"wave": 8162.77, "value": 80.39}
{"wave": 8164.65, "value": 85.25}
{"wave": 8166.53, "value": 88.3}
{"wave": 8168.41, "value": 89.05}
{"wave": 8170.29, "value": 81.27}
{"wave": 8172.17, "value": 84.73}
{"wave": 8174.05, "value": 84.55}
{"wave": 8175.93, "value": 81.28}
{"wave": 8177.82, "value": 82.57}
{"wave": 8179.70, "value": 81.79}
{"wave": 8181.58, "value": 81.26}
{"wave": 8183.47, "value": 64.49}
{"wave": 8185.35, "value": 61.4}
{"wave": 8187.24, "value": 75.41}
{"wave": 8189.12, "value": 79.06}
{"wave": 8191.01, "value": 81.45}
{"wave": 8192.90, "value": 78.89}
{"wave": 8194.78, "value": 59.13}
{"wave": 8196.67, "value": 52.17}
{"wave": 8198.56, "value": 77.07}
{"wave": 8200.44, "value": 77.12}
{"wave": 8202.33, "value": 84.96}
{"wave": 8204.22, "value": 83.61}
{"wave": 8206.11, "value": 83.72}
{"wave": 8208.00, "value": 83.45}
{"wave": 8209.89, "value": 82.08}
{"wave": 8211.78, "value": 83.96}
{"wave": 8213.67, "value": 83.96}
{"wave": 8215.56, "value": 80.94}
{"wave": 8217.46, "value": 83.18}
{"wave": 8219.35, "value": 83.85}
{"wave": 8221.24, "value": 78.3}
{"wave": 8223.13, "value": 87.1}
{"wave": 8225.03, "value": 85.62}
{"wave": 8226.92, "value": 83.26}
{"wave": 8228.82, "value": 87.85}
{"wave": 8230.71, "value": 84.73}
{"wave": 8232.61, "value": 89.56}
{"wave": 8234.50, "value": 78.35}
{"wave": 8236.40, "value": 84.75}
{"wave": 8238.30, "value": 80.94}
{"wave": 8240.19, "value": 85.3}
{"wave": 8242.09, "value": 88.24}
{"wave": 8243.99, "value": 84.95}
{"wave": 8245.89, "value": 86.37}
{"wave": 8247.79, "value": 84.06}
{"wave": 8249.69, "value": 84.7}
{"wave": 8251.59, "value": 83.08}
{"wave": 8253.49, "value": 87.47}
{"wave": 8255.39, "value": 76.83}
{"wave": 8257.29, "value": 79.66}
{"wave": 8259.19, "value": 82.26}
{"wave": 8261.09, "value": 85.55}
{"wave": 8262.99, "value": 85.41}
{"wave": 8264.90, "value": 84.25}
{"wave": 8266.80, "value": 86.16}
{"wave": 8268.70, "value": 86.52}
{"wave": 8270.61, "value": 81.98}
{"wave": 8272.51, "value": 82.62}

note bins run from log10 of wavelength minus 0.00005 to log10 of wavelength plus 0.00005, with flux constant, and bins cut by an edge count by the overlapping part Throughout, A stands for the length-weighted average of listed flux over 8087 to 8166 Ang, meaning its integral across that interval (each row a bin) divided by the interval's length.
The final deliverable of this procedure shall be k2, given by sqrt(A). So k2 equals 9.19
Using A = 84.5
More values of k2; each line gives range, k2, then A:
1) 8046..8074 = 9.05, 82.0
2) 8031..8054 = 9.01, 81.1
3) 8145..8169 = 9.28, 86.1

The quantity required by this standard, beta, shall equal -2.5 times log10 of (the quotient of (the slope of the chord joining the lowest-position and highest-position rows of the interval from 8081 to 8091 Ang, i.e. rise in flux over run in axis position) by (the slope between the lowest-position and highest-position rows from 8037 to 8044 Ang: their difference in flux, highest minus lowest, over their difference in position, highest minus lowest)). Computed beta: 2.5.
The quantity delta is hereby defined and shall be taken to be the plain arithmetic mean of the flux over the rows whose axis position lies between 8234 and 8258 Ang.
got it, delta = 83.4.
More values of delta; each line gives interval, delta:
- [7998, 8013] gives 78.4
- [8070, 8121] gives 82.7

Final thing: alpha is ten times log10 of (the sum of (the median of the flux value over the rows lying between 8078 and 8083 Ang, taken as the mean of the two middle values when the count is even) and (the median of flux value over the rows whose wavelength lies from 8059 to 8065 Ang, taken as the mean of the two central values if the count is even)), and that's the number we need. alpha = 22.2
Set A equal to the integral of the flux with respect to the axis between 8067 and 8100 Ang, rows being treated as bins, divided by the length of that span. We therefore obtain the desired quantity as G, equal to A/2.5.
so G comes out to 33.1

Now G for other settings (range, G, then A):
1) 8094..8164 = 33.8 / 84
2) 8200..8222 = 33.0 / 83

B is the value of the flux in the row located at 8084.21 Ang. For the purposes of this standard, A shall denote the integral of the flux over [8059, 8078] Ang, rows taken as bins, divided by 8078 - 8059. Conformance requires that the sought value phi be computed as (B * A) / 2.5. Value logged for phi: 2792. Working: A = 81.8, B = 85.31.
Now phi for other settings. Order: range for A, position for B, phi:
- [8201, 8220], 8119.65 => 2657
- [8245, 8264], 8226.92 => 2782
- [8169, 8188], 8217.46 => 2599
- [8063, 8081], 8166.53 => 2871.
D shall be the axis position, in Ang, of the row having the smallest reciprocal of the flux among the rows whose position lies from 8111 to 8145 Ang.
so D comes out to 8123.39 Ang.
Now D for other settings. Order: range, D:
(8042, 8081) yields 8058.19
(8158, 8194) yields 8168.41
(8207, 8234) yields 8232.61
